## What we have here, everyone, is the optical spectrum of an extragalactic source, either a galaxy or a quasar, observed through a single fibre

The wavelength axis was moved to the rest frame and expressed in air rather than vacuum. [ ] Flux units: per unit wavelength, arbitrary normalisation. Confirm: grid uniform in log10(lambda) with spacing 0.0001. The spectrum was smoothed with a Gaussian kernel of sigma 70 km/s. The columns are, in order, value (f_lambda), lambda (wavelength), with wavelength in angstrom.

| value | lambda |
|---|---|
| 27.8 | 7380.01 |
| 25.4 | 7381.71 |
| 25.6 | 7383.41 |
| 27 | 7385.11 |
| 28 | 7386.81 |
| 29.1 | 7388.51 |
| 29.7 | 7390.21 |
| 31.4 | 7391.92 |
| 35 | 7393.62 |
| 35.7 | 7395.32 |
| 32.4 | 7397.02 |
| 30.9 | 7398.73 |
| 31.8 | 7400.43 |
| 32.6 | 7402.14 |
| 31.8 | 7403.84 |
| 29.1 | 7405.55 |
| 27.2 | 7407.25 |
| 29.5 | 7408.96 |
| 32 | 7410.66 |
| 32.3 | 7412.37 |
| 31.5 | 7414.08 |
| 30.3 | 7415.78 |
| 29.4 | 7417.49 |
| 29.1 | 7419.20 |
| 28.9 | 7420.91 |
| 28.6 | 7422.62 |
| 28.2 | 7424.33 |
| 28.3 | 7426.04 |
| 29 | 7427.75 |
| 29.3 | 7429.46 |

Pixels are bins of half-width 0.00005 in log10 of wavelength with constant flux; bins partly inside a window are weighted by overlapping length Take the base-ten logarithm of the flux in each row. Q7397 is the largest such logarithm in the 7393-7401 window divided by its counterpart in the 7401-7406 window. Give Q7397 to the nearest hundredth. 1.03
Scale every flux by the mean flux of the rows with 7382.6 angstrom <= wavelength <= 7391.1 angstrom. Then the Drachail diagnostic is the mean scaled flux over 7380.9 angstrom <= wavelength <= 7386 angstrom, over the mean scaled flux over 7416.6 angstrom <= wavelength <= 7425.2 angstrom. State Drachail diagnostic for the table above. 0.90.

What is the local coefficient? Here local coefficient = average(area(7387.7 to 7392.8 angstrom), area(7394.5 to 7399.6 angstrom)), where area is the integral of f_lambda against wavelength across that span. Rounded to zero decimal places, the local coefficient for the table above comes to 161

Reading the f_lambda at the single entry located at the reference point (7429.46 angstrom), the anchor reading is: 29.3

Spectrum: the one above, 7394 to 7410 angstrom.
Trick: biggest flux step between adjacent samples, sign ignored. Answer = 3.3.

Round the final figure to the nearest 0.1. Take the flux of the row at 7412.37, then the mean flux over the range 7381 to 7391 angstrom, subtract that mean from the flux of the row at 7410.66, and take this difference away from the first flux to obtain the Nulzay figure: 27.8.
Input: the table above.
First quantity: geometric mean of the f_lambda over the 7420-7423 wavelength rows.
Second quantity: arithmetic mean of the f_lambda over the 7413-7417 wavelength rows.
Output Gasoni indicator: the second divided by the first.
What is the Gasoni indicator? 1.07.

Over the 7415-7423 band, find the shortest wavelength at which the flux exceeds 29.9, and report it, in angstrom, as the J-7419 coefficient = 7415.78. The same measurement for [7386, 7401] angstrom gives 7391.92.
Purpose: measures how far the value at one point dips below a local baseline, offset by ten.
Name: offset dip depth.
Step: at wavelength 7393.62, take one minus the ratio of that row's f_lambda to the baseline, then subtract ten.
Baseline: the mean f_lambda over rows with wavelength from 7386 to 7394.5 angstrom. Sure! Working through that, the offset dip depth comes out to -10.1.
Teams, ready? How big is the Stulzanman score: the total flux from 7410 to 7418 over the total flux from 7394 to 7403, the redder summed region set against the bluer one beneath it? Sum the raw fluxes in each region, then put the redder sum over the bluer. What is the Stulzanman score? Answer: 0.95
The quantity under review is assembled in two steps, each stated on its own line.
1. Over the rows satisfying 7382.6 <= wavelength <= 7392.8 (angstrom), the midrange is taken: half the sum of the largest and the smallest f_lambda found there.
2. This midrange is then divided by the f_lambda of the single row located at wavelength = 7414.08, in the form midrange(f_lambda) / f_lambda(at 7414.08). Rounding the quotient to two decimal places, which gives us 0.90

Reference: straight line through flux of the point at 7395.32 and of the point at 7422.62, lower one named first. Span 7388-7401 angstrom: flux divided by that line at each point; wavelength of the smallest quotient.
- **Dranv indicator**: 7388.51 angstrom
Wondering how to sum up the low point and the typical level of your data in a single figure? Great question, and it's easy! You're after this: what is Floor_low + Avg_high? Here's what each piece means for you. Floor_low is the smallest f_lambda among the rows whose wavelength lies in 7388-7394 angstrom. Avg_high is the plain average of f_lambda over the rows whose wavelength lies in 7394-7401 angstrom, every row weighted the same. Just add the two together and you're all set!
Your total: 62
